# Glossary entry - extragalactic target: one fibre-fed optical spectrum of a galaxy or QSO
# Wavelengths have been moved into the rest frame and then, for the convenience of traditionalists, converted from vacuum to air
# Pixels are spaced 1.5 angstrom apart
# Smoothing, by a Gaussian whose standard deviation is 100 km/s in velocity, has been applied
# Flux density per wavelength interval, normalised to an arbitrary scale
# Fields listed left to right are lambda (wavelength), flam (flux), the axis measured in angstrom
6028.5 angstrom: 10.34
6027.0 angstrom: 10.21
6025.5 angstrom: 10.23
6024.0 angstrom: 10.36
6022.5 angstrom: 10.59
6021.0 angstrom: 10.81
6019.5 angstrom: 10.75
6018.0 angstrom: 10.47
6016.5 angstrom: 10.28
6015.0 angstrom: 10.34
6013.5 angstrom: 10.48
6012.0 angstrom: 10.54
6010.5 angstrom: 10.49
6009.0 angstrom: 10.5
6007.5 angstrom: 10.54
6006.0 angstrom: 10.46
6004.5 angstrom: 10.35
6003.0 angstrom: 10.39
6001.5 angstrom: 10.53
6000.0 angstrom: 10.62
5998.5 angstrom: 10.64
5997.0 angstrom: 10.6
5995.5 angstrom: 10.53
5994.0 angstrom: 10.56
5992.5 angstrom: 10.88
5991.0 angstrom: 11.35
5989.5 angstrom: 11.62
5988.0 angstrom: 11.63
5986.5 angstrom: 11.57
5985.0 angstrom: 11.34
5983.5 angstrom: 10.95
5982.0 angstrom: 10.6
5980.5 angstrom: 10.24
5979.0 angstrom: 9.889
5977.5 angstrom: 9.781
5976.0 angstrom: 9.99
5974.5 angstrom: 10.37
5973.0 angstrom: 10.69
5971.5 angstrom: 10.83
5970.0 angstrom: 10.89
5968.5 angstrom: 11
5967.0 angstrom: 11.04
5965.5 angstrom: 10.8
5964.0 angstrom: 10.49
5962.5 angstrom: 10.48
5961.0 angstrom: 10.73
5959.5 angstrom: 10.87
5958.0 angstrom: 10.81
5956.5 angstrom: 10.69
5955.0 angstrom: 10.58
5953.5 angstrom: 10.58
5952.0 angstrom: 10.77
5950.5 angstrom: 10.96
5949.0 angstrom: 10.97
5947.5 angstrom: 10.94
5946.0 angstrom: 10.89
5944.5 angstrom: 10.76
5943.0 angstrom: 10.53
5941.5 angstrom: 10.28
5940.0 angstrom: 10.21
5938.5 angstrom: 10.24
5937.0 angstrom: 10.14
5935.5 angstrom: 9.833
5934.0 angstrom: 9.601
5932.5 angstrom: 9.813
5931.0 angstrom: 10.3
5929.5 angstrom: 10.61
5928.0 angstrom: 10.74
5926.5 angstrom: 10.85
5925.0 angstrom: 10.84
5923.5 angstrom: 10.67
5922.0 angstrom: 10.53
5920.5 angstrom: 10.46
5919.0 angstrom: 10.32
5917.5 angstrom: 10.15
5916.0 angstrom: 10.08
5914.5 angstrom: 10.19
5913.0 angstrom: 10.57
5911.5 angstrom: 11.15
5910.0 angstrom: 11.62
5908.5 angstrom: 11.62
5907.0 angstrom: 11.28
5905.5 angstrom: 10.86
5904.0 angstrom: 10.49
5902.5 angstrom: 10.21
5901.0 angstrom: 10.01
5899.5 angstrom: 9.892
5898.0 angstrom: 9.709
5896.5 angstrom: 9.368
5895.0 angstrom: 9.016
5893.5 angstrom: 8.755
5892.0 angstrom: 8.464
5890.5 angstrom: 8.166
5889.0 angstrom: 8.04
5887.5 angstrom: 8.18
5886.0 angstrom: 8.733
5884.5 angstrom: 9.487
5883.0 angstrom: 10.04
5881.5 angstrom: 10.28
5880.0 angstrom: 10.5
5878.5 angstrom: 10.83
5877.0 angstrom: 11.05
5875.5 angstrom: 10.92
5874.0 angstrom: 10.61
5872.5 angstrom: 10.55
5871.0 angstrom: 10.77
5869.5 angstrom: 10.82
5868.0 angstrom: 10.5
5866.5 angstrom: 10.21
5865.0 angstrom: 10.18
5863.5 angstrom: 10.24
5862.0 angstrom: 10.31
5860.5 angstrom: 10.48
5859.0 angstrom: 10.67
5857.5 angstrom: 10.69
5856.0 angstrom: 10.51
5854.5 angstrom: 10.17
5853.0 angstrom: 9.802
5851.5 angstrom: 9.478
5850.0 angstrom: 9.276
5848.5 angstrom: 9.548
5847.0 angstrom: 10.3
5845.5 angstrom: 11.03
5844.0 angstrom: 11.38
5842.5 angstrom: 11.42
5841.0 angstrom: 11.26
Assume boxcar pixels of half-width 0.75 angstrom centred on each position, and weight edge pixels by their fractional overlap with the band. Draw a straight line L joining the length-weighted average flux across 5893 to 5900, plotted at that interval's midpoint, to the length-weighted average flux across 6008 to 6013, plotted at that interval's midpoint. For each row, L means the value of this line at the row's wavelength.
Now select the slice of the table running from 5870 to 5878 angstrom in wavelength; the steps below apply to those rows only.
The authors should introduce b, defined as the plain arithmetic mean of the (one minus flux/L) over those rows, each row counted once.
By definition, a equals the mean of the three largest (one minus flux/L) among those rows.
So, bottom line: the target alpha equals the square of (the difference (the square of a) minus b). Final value 0.044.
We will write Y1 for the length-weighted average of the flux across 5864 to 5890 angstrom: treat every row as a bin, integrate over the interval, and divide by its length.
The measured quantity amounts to 10.08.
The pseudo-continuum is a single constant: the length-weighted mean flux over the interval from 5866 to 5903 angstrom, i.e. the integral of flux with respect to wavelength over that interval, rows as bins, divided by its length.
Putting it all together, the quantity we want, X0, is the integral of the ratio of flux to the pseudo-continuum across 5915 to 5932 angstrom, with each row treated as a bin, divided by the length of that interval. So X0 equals 1.07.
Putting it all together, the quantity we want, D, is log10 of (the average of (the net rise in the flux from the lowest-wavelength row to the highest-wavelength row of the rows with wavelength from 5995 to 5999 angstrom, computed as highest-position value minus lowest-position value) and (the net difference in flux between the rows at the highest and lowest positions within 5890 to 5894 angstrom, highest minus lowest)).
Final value -0.5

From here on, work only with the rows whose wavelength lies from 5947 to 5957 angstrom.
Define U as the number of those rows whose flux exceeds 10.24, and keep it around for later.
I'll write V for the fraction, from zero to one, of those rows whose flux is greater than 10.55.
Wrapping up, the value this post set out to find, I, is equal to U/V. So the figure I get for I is 7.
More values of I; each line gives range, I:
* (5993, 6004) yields 12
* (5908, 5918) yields 7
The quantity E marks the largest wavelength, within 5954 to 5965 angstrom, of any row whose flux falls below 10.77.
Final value 5964.0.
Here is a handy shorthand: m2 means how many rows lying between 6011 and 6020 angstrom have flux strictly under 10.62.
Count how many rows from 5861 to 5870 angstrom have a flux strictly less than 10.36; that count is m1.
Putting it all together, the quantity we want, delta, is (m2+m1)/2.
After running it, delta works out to 4.5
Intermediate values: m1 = 4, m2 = 5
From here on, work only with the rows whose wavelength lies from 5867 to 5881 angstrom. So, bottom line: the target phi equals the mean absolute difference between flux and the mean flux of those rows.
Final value 0.17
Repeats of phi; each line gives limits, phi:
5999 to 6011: 0.06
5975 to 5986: 0.48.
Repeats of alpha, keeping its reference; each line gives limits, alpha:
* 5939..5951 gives 0.008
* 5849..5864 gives 0.020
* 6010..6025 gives 0.000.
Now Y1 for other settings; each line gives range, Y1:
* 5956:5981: 10.57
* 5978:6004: 10.81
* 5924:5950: 10.45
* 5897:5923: 10.53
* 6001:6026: 10.48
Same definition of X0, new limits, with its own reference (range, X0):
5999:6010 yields 1.07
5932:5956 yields 1.07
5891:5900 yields 0.93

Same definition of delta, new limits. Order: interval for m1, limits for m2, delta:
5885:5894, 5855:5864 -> 5.0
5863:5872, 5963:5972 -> 2.0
